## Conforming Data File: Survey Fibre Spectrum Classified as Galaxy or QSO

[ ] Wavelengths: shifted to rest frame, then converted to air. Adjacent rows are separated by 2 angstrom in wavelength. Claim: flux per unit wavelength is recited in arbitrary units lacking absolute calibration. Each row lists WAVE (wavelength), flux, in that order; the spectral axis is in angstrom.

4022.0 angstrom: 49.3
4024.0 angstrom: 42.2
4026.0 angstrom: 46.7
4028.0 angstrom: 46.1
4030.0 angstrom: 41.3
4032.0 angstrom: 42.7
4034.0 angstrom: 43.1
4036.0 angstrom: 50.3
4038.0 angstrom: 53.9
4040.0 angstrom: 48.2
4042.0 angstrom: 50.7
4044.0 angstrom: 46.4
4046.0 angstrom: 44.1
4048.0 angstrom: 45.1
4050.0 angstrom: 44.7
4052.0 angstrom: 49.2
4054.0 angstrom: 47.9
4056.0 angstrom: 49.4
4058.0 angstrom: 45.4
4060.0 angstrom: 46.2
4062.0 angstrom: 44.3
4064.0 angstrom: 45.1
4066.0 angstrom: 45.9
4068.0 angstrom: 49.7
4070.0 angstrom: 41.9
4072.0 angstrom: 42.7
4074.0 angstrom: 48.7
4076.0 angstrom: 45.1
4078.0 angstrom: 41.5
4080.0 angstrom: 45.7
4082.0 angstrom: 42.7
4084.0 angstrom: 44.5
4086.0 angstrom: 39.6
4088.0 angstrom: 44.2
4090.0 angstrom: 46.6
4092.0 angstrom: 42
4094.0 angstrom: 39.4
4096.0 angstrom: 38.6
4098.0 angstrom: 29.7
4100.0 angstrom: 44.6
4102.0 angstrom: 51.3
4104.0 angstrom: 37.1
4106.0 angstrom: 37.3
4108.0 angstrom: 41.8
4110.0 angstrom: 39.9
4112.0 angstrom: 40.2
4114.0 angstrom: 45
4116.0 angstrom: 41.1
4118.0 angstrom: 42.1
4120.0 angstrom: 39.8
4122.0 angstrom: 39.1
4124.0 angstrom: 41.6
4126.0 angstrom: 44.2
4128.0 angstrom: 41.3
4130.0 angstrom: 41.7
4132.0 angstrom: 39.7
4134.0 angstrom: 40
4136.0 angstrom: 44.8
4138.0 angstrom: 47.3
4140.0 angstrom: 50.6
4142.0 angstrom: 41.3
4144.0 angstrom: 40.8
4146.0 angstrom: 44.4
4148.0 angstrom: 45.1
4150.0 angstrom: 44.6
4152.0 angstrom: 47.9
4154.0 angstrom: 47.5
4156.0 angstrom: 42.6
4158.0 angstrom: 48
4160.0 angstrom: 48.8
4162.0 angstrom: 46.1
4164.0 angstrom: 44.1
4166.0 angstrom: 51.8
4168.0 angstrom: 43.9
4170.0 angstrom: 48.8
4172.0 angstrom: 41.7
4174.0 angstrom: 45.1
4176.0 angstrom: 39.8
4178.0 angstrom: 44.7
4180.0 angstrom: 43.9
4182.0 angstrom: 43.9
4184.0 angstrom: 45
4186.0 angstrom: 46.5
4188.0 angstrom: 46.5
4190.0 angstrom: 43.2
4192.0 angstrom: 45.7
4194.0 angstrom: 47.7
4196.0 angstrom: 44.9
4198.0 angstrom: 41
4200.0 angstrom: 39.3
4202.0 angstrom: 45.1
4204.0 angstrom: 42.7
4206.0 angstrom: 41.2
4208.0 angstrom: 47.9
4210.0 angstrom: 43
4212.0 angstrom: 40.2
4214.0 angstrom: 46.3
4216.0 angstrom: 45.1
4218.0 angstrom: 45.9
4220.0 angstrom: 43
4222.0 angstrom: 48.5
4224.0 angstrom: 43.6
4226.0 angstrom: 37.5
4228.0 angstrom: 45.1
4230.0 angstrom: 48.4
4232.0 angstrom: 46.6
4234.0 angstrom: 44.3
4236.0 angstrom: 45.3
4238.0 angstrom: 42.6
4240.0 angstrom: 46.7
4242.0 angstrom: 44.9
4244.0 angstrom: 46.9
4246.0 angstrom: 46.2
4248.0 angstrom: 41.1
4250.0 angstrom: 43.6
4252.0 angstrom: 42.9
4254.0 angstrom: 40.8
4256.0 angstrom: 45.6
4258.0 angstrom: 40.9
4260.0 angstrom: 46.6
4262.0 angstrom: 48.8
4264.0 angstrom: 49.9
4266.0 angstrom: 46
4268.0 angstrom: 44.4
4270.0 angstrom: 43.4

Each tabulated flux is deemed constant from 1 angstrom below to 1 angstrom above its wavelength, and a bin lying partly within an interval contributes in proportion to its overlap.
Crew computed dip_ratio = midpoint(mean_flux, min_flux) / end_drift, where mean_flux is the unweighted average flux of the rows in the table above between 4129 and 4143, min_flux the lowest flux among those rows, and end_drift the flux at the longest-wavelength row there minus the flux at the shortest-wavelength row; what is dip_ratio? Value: -104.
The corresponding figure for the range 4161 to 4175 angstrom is -44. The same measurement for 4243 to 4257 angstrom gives -33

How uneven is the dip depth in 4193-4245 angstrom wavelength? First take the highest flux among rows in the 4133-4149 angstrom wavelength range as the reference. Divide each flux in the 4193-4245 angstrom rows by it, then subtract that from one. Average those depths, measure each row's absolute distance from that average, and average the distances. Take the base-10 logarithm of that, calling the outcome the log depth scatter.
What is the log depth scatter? -1.35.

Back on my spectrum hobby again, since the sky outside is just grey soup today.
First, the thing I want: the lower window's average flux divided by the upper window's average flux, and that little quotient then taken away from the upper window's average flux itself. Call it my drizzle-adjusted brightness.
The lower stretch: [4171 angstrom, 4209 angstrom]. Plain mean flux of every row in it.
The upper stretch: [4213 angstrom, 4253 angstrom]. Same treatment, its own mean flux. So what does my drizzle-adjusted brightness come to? 43.7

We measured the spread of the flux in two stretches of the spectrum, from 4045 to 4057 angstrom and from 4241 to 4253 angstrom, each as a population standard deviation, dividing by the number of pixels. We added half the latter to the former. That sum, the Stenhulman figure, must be 3.16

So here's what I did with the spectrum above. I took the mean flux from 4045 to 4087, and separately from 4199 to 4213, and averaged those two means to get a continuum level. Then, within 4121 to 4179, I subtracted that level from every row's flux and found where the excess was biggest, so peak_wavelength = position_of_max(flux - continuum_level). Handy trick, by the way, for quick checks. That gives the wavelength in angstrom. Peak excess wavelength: 4166.0 angstrom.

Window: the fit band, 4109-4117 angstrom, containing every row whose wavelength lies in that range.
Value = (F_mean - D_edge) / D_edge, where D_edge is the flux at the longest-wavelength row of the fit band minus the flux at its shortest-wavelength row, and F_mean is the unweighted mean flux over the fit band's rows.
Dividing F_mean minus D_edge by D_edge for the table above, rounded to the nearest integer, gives 34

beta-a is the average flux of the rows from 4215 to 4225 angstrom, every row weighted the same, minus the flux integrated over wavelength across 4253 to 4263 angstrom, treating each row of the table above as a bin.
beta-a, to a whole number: -400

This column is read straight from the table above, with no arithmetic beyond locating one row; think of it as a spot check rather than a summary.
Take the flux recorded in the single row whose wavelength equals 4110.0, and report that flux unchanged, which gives 39.9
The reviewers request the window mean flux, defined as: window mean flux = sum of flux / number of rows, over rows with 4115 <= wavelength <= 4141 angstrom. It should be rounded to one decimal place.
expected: 42.6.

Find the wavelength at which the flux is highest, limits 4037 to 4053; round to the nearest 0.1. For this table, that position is 4038.0 angstrom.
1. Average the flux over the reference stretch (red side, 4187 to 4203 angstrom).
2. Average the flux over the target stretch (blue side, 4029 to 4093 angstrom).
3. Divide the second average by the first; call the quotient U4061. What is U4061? 1.03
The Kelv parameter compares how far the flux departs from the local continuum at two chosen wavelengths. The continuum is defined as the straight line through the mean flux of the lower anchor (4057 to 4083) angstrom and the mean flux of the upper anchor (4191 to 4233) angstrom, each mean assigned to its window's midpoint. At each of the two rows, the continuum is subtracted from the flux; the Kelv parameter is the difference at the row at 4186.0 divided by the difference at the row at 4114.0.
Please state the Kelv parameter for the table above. 8.7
